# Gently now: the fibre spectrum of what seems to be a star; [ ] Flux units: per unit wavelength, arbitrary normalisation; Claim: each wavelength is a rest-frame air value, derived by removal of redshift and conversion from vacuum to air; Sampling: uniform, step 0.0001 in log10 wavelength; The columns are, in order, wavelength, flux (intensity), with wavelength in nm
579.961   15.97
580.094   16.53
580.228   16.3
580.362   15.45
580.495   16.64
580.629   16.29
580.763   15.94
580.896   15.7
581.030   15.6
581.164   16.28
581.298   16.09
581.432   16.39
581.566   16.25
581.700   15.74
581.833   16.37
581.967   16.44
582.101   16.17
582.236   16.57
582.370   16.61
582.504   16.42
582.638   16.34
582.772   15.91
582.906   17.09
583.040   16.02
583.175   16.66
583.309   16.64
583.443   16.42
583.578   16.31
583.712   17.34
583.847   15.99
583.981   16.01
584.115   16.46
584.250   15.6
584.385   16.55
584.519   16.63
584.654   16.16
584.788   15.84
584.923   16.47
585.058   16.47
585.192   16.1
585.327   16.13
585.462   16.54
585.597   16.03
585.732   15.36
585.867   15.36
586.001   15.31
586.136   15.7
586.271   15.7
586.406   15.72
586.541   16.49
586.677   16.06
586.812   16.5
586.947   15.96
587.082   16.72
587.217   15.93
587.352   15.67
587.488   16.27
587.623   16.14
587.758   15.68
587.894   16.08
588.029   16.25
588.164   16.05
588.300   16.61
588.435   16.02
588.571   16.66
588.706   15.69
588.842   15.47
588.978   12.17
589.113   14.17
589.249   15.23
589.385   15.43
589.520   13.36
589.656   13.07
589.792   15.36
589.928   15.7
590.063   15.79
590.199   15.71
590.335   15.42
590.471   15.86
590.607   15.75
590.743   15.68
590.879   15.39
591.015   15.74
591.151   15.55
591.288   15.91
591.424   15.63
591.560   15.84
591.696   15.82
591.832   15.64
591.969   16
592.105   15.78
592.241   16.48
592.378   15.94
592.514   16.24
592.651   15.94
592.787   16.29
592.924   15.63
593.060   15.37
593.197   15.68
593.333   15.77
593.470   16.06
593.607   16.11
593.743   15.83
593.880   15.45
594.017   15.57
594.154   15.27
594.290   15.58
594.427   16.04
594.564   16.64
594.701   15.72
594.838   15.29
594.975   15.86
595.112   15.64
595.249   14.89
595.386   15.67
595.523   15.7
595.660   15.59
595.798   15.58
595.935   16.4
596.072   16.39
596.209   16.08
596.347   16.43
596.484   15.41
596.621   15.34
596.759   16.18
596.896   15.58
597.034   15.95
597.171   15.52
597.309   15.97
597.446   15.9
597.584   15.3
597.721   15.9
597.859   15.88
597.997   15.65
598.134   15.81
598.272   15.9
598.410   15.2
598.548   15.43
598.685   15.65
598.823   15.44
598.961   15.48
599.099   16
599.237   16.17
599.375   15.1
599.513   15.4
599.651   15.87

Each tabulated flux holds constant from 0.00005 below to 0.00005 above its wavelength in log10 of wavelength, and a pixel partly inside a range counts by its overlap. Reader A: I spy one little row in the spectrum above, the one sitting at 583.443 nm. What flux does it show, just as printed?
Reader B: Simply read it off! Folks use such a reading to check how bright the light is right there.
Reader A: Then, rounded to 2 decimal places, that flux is 16.42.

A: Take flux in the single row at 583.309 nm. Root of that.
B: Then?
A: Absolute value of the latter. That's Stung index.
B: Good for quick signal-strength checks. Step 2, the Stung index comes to 4.08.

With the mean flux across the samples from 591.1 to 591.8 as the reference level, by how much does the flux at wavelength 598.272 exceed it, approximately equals 0.2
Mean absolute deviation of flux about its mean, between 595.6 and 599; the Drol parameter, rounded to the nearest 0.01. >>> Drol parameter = 0.30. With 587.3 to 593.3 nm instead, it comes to 0.51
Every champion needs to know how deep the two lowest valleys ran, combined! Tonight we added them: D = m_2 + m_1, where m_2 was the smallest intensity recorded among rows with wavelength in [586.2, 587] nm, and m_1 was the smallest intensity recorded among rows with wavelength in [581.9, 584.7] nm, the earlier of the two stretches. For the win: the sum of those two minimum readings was 31.3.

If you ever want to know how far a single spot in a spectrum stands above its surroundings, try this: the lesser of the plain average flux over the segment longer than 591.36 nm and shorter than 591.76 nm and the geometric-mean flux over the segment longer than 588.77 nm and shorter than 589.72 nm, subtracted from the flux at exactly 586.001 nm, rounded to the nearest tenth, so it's 1.2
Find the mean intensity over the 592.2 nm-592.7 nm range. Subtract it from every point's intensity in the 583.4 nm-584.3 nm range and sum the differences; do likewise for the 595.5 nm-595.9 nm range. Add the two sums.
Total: 0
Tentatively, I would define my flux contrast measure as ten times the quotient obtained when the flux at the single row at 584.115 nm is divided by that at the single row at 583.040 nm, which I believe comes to 10.3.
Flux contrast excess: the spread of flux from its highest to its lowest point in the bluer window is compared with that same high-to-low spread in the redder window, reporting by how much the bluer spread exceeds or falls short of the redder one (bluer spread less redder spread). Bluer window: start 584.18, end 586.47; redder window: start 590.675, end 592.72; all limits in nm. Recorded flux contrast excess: 0.2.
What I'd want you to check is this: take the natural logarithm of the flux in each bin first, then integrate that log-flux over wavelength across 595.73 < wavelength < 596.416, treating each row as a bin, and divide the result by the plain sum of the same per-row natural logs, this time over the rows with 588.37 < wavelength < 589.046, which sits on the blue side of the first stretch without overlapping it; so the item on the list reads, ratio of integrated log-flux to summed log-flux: 0.1407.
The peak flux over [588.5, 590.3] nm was 16.66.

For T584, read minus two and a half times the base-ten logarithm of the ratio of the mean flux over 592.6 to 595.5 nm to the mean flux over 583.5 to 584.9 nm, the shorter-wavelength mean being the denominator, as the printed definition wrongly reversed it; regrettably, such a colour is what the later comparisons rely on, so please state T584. 0.038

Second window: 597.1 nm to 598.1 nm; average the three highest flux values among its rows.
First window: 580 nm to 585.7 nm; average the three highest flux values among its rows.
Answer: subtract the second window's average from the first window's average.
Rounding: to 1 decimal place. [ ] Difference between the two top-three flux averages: 1.1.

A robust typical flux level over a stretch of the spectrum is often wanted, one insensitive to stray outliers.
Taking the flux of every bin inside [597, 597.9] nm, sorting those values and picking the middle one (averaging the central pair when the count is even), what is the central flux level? 15.90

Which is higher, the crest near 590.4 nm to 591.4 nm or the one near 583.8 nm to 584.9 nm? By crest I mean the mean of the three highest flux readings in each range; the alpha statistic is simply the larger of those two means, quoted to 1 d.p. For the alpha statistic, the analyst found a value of 16.5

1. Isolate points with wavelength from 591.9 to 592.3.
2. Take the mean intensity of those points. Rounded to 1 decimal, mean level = 16.1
